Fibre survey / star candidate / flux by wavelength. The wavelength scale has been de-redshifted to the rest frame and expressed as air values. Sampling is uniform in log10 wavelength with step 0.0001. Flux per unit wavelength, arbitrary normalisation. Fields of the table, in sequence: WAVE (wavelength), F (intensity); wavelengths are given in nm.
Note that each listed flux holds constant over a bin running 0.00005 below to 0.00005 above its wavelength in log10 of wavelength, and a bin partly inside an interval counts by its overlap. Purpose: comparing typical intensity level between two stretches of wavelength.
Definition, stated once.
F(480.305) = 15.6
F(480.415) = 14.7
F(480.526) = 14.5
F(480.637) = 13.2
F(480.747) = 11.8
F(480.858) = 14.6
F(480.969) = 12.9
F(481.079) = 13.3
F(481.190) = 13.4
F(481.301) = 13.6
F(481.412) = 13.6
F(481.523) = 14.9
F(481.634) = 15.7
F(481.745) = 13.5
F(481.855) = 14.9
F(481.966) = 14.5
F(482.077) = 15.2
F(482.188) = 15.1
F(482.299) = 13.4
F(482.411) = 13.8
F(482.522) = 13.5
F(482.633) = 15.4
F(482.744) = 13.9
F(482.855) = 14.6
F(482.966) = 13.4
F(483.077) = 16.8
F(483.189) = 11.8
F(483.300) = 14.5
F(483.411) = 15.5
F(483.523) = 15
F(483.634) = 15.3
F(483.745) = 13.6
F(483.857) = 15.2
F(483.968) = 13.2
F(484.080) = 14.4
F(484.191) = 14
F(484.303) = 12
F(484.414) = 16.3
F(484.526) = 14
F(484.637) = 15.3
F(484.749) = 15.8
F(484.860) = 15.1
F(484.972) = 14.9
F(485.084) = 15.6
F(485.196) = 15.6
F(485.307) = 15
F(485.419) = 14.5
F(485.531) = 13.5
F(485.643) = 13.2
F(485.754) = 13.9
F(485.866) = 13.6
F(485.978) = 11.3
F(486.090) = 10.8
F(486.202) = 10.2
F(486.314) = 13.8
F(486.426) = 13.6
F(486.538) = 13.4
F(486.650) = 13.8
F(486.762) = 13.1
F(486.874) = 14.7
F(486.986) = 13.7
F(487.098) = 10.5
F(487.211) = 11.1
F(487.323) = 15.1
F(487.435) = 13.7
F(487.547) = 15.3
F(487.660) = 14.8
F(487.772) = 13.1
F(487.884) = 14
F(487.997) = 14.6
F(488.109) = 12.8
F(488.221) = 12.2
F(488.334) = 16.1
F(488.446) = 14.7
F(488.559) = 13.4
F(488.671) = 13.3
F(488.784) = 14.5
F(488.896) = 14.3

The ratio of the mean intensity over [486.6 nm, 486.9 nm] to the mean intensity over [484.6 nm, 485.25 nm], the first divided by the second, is 0.90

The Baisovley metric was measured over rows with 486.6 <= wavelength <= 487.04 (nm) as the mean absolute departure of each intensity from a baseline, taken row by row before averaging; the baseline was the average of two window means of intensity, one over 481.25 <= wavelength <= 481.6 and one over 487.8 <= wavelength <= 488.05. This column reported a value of 0.6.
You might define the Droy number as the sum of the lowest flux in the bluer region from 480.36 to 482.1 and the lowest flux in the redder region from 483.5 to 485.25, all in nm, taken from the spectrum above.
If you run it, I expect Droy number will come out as 23.8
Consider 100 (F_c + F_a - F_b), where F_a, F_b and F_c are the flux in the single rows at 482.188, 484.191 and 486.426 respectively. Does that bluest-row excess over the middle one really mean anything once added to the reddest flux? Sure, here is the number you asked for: 1470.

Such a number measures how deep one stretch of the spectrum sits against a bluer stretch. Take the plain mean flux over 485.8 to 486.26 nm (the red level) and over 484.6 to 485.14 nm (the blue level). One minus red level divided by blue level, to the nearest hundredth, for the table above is 0.25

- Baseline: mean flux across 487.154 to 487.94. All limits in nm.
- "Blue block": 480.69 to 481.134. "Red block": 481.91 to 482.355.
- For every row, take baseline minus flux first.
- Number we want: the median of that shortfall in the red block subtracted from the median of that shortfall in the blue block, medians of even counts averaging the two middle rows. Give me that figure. 1.7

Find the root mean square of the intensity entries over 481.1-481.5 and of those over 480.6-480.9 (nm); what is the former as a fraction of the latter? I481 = 1.02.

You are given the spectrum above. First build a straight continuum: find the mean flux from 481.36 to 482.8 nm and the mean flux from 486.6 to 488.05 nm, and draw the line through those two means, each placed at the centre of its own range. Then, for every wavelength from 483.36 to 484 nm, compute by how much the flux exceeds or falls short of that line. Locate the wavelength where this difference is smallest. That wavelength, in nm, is 483.968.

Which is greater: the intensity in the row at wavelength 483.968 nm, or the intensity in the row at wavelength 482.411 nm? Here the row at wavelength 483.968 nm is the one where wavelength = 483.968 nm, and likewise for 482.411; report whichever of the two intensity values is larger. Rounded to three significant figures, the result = 13.8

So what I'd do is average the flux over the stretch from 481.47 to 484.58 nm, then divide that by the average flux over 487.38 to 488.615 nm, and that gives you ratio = 1.02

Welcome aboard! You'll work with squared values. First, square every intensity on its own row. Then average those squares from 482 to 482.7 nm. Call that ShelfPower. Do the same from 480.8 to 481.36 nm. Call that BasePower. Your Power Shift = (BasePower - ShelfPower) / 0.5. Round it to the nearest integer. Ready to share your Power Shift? -48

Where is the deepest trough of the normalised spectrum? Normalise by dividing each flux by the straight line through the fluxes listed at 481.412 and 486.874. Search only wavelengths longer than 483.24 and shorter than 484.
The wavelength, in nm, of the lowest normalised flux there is 483.968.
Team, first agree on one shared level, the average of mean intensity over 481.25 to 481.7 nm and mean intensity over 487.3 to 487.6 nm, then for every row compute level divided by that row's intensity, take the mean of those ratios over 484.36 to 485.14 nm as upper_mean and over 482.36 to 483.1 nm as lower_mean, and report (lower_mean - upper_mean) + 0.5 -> 0.56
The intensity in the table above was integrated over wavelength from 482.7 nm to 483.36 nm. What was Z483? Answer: 9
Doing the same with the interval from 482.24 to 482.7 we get 6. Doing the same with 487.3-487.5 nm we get 3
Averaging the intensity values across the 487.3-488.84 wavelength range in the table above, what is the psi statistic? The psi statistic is 14.1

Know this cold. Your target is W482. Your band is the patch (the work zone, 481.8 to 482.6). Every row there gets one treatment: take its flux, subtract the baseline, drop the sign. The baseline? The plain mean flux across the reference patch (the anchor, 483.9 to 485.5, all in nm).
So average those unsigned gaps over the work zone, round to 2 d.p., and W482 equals 0.67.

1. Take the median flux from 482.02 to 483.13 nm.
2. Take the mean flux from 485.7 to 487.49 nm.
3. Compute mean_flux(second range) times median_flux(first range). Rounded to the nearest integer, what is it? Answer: 184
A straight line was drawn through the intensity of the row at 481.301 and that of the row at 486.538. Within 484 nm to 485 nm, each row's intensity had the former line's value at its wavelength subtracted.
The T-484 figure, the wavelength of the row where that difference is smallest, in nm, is 484.303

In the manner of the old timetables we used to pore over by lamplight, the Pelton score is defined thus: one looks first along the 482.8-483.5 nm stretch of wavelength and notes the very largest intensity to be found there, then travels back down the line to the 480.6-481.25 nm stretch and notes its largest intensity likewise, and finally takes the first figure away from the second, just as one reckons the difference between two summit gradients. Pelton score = -2.2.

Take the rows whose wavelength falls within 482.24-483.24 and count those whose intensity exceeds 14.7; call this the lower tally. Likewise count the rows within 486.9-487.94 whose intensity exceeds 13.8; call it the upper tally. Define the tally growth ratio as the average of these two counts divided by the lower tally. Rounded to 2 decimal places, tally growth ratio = 1.50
